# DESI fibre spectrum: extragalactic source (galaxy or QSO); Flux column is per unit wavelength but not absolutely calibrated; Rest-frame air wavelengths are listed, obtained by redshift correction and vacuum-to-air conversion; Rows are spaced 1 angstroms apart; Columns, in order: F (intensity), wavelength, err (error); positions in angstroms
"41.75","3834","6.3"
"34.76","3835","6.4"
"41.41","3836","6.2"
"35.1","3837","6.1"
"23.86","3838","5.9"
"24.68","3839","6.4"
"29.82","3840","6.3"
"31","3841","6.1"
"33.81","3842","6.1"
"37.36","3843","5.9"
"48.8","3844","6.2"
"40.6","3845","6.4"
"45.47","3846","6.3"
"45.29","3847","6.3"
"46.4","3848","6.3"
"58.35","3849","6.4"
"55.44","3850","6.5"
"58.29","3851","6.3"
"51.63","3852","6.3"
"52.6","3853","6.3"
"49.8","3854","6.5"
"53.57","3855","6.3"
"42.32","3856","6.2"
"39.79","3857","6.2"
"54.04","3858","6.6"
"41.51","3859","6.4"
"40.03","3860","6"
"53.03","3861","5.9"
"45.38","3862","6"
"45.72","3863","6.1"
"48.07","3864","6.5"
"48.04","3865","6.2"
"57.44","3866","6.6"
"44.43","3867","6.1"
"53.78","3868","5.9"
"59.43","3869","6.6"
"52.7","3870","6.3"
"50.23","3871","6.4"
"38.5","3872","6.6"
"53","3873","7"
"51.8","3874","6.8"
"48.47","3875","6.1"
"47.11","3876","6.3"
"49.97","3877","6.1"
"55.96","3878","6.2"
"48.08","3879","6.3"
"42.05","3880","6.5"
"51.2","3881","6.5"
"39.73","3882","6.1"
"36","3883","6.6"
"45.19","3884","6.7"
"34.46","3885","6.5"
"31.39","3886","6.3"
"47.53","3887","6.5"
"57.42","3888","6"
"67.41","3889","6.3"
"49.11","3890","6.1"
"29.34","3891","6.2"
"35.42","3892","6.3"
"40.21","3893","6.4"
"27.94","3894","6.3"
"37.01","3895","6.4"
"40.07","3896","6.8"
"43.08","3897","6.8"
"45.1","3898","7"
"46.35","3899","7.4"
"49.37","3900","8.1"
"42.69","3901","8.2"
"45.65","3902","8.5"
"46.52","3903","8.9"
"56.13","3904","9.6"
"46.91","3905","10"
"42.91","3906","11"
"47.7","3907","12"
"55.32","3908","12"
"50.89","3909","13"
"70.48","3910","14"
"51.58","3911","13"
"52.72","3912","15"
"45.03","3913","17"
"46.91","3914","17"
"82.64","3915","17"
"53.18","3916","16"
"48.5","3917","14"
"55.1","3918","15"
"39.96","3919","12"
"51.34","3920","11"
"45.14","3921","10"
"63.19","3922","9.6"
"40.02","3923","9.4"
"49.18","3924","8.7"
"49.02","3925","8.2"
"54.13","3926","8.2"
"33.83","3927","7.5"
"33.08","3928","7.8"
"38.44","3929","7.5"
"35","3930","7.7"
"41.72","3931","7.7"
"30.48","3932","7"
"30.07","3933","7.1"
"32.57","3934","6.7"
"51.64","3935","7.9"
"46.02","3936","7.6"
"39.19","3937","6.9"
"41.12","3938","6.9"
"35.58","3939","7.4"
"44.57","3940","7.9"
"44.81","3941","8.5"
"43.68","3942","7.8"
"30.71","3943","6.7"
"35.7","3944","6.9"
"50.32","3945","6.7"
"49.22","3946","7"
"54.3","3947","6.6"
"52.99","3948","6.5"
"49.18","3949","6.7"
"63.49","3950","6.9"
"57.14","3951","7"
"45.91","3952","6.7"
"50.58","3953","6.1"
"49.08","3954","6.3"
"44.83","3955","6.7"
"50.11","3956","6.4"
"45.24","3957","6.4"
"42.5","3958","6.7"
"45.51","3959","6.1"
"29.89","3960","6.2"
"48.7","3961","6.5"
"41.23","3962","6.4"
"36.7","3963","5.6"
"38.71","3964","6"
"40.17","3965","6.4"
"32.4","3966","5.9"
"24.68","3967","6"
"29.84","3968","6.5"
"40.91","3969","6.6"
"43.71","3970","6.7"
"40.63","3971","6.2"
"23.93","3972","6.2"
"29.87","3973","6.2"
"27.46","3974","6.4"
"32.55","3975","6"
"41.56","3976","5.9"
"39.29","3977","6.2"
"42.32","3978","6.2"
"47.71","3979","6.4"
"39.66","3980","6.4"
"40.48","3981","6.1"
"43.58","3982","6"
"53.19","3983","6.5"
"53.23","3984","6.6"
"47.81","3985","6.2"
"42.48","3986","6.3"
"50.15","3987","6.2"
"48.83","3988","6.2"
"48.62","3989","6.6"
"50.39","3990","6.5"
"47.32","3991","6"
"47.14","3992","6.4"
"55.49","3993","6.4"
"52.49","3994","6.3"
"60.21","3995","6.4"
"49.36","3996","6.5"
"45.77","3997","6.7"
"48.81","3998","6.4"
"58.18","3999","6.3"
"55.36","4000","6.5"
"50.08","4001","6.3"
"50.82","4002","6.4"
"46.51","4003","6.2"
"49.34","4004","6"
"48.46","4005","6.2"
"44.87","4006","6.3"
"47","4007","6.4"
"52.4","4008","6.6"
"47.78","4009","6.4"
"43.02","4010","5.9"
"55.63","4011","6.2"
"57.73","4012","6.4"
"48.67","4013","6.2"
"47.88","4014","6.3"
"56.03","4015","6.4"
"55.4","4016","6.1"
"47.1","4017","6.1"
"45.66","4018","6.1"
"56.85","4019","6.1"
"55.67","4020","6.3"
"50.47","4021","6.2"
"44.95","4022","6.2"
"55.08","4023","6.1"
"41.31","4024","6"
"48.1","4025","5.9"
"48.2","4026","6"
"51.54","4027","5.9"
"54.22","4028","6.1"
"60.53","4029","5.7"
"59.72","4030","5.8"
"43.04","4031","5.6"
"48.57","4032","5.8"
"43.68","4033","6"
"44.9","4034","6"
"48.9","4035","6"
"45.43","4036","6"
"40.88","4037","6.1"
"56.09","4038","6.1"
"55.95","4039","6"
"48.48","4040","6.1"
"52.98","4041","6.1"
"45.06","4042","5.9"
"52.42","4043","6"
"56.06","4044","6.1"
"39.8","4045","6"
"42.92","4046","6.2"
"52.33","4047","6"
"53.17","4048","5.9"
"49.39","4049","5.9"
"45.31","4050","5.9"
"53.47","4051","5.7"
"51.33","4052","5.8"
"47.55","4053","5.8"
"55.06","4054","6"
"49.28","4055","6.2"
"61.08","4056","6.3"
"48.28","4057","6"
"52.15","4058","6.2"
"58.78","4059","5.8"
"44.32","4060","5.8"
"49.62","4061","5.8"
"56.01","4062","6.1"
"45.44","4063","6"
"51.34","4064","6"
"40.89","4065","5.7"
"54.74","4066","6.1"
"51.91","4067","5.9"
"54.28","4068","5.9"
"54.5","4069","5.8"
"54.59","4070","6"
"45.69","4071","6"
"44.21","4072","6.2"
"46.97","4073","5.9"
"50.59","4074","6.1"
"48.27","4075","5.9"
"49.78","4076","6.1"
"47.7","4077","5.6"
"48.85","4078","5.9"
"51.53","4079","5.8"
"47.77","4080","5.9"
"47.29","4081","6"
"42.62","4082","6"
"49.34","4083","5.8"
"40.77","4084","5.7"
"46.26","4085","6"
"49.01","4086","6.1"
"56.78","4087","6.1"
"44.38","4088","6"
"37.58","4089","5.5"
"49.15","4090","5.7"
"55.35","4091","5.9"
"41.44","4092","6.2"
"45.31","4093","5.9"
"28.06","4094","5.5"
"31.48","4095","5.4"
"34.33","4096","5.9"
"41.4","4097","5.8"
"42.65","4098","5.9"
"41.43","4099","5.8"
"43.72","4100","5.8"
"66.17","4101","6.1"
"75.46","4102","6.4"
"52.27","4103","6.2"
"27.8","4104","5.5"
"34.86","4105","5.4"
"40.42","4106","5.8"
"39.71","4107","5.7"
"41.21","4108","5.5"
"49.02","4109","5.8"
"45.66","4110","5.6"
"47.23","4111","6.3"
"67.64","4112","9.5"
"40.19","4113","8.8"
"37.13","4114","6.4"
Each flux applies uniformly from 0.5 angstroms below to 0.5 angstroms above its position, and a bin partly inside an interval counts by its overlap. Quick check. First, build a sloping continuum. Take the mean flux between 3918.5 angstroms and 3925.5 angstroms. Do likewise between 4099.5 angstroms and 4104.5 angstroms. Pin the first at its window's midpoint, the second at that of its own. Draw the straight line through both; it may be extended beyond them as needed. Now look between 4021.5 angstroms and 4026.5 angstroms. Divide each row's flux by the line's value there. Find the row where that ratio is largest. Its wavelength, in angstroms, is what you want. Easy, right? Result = 4023 angstroms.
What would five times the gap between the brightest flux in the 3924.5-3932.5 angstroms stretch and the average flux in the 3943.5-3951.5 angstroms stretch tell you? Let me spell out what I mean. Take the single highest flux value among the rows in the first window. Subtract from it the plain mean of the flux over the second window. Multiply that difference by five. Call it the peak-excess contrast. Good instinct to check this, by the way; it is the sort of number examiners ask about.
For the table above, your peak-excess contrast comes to 13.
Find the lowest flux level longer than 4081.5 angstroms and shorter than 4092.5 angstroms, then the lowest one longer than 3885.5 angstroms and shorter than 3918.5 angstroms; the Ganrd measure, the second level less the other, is -10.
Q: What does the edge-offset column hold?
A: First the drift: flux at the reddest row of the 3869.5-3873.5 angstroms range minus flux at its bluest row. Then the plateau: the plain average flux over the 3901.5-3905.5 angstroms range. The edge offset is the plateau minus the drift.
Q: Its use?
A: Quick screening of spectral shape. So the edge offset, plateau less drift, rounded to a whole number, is 49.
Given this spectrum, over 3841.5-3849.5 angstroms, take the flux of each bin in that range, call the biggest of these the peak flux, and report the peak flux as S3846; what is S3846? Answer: 58.35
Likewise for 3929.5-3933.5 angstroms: 41.72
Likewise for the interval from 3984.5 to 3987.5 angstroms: 50.15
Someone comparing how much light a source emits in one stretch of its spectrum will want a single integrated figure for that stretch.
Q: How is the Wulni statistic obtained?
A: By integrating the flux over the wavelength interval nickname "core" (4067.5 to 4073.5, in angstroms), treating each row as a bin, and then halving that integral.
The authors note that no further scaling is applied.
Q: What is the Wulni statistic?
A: 150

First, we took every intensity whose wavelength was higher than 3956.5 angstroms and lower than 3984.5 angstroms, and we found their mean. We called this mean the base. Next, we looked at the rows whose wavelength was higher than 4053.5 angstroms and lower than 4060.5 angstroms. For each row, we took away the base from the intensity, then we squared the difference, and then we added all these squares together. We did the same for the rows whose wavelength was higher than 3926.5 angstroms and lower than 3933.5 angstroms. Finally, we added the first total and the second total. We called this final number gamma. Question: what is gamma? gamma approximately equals 1751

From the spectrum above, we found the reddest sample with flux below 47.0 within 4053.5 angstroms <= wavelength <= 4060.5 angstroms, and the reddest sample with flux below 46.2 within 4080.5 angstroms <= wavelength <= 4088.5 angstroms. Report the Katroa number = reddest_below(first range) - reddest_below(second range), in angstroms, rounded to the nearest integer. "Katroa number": -28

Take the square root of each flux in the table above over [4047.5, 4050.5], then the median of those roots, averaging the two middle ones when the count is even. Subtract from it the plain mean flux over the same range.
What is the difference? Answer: -42.3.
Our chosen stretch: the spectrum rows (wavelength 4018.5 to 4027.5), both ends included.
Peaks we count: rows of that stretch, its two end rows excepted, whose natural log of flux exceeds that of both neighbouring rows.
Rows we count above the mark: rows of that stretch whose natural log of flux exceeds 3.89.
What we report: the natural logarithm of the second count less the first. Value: 1.4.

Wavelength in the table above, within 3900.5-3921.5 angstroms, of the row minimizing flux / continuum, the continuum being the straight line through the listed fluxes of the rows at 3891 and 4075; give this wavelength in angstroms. 3919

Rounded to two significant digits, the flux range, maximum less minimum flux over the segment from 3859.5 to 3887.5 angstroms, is 28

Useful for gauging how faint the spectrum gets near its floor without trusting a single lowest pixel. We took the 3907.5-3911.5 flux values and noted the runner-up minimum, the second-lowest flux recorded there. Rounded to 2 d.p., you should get 51.58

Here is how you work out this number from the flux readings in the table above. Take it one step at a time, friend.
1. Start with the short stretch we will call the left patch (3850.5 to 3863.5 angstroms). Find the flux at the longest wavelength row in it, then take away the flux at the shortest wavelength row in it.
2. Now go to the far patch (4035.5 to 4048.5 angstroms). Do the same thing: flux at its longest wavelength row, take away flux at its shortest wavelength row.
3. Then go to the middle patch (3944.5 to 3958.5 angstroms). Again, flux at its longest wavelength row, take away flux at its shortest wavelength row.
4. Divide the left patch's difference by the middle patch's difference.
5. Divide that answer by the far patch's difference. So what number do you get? 0.21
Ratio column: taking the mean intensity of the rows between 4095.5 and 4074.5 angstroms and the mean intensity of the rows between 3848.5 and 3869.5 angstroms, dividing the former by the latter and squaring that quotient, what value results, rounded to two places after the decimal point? 0.83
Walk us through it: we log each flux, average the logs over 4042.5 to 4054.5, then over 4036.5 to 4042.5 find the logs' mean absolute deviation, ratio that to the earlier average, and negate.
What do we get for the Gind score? -0.027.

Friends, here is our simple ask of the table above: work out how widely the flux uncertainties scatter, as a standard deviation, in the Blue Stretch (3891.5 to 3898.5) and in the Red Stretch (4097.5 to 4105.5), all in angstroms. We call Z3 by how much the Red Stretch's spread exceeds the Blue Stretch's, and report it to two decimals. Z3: 0.05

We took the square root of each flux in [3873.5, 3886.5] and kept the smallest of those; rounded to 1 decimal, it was 5.6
